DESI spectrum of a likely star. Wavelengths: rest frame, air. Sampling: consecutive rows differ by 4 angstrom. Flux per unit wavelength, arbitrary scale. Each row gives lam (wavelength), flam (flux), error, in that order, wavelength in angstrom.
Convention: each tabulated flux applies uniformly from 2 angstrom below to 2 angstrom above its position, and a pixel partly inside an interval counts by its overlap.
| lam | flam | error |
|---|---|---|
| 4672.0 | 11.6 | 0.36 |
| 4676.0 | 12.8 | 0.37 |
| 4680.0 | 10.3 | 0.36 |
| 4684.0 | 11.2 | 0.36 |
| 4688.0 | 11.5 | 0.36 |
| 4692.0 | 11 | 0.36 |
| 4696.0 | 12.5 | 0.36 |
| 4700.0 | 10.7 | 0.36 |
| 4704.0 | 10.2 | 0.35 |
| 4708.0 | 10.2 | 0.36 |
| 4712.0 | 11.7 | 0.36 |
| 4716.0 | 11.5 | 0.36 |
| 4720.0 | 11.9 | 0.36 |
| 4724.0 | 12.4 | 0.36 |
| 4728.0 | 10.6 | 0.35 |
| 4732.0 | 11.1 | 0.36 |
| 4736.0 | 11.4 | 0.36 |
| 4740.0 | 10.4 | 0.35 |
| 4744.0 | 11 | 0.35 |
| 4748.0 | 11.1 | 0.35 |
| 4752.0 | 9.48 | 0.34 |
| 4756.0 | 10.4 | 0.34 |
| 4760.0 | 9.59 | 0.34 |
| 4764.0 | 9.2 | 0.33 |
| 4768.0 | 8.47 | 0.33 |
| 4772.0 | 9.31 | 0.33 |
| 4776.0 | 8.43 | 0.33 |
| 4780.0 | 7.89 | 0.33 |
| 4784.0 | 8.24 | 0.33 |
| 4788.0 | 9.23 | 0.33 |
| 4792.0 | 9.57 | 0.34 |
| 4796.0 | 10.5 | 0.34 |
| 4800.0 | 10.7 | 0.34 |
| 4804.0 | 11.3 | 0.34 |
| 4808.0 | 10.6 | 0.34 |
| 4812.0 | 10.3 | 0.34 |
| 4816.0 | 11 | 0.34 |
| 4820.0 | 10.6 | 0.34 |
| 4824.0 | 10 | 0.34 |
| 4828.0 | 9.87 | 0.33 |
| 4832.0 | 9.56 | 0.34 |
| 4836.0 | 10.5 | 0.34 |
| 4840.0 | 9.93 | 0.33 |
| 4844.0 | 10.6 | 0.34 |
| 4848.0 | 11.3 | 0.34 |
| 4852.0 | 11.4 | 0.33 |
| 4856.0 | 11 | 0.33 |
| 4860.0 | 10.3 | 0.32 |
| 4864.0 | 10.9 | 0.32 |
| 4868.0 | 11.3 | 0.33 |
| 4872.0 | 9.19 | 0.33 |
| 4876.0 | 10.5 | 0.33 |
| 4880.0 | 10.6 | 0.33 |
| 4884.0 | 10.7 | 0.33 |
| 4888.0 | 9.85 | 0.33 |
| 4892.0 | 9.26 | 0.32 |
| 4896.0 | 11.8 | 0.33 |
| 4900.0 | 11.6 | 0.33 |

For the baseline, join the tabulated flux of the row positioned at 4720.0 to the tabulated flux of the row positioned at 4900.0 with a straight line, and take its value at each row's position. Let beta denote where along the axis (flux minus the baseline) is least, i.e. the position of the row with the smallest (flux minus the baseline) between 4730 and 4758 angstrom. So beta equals 4752.0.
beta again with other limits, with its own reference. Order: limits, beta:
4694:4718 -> 4704.0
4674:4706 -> 4704.0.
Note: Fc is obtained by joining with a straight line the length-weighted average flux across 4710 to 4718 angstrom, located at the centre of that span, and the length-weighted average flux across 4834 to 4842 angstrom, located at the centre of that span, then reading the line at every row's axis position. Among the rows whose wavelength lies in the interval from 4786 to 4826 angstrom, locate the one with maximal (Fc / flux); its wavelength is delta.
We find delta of 4788.0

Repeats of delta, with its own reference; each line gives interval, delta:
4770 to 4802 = 4780.0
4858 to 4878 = 4872.0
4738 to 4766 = 4764.0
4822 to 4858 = 4832.0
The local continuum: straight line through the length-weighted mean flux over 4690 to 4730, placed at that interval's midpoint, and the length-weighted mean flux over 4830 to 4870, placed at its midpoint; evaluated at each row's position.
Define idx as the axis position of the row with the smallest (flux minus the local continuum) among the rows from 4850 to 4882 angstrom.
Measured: 4872.0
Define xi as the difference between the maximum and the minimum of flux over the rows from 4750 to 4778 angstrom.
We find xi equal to 2.0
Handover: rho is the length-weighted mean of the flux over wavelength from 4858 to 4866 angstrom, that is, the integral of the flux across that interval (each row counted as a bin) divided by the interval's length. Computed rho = 10.6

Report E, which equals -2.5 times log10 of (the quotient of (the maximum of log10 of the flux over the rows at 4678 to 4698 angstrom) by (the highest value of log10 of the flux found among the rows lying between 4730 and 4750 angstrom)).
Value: -0.04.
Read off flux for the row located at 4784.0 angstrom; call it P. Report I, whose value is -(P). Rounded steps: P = 8.24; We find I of -8.2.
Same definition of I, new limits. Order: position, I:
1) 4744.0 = -11.0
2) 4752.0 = -9.5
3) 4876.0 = -10.5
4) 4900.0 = -11.6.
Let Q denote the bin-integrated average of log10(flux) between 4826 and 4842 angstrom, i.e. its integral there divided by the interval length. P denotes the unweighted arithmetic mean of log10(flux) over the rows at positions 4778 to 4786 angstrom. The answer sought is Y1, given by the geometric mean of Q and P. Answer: 0.95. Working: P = 0.91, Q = 1.00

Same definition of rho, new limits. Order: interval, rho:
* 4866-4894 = 10.2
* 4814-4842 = 10.2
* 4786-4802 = 10.0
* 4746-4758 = 10.3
